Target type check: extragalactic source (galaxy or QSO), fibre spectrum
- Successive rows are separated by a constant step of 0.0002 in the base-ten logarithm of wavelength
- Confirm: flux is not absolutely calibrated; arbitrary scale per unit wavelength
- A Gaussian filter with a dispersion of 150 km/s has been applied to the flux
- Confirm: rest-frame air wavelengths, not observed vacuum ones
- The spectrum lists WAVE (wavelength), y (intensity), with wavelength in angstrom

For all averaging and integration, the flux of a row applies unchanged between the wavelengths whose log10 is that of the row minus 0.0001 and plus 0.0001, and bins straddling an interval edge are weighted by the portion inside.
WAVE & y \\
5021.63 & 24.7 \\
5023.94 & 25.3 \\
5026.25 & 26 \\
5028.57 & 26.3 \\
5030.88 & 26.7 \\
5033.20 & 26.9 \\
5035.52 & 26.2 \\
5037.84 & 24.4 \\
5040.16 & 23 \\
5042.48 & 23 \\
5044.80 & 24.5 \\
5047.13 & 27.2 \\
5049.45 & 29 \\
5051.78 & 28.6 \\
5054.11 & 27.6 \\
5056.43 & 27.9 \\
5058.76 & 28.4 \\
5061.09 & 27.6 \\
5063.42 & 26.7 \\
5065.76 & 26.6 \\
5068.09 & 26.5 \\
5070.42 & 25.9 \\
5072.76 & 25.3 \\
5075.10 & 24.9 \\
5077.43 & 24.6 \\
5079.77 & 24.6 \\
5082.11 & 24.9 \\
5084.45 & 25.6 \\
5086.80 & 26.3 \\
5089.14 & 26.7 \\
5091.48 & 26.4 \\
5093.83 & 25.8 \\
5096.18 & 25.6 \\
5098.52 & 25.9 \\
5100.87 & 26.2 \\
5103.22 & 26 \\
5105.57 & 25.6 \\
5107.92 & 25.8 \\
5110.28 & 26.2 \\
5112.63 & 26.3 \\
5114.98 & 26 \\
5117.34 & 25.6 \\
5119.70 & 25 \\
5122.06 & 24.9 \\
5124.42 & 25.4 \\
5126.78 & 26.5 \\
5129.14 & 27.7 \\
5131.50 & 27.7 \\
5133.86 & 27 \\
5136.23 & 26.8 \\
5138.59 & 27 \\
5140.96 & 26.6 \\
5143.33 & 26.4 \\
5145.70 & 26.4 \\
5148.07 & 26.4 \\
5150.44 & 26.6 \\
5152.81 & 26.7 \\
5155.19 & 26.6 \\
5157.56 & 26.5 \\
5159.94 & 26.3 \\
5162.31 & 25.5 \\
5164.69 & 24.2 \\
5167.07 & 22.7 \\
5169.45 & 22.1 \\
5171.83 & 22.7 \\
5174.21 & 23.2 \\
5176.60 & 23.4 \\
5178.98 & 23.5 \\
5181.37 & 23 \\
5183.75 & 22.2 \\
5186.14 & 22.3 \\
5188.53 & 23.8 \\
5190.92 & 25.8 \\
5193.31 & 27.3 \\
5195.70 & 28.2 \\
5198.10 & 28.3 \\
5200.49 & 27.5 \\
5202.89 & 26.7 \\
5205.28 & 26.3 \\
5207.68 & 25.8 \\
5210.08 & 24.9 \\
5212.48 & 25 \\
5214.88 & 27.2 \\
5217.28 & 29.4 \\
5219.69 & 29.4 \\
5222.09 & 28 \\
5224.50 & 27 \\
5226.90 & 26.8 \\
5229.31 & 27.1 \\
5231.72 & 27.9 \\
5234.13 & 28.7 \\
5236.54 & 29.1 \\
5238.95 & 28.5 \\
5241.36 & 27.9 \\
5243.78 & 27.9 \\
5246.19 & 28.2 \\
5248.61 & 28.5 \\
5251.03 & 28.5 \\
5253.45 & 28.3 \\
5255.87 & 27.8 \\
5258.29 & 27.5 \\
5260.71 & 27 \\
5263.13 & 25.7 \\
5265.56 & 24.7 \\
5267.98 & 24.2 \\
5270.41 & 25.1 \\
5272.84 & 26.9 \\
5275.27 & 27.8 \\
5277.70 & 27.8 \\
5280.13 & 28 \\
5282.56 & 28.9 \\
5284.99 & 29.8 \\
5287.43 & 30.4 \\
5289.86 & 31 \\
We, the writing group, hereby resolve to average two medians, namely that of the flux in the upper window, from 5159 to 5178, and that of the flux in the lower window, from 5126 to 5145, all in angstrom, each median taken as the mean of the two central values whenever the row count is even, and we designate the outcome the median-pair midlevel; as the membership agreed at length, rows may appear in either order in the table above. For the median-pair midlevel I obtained 25.1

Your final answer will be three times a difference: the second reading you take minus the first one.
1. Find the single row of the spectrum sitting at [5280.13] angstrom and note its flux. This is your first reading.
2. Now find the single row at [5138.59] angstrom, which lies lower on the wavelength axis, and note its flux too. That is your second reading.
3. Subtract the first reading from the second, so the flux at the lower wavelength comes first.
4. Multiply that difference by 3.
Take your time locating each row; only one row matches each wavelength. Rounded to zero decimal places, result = -3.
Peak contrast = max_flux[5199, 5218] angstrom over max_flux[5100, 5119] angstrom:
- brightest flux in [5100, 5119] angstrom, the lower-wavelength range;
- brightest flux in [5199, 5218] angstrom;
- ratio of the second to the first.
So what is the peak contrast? 1.12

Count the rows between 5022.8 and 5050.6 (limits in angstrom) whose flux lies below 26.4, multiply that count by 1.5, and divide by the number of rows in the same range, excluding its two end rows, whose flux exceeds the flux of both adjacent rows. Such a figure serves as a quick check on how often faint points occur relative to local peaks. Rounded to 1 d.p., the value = 12.0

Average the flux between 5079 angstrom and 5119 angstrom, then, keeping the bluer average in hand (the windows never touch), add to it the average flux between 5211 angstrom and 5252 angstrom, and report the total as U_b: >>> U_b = 53.8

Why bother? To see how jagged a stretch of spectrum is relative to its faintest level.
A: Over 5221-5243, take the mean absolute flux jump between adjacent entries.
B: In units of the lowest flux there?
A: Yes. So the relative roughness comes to 0.022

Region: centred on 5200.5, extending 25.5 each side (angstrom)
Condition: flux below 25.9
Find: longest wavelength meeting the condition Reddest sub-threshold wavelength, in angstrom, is 5212.48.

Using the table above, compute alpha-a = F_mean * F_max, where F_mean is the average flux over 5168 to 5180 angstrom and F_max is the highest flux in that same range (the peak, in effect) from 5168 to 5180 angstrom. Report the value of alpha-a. 540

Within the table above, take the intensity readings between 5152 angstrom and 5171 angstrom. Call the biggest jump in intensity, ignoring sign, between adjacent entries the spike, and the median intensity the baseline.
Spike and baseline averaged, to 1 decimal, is 13.7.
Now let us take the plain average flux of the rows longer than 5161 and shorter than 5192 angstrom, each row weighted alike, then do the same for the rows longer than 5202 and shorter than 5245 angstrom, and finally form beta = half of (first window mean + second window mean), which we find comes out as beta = 25.4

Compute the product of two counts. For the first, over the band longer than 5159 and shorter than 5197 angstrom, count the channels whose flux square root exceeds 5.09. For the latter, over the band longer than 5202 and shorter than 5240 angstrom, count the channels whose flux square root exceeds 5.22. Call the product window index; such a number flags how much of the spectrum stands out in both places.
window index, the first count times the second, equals 21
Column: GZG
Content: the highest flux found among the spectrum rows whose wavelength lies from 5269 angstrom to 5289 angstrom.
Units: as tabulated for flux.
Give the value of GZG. 30.4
